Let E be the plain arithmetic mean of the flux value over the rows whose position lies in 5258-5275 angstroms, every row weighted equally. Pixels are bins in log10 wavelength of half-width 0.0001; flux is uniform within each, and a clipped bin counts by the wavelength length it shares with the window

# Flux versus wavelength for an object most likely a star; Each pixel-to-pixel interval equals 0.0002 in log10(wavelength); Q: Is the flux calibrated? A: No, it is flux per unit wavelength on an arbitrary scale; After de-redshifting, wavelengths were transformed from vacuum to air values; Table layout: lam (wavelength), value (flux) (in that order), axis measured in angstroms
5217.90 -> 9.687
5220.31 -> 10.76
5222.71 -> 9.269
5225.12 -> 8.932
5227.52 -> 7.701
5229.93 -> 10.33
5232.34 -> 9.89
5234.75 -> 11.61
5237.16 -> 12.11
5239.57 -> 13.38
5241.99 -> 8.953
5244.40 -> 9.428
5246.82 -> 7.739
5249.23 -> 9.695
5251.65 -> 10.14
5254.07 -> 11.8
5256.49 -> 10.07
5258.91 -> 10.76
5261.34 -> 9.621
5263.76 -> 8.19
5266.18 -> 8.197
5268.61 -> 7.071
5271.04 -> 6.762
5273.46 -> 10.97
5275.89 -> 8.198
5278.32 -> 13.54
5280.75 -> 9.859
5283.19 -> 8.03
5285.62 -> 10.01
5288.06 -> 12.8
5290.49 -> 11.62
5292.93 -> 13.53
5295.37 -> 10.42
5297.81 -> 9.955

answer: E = 8.8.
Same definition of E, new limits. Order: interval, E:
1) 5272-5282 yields 10.6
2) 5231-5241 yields 11.7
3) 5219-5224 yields 10.0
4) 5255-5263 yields 10.2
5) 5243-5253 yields 9.3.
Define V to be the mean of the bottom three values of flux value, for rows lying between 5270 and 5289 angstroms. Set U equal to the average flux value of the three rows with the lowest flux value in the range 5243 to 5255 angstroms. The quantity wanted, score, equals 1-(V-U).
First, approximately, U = 9.0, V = 7.7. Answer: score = 2.3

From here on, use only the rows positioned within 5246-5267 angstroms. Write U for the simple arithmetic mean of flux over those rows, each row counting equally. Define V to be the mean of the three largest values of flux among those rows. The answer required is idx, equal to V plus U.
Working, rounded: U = 9.6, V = 10.9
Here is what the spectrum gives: 20.5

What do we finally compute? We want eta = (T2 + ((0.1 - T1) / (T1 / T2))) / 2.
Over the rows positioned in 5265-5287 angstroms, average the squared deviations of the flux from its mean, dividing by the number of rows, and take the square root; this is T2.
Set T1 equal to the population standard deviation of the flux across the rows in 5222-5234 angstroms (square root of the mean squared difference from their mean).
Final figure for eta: 0.11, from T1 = 0.9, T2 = 2.03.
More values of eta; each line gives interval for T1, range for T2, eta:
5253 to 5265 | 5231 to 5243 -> 0.07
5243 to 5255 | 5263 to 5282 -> 0.08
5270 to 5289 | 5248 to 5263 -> 0.02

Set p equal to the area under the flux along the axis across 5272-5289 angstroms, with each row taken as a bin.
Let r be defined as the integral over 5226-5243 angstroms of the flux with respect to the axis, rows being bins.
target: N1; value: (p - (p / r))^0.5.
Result 13.3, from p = 177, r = 179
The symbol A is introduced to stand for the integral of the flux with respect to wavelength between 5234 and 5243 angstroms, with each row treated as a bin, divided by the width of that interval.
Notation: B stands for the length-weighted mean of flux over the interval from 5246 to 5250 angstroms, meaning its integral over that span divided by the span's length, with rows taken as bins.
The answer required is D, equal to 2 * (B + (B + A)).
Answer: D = 58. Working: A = 11.6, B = 8.7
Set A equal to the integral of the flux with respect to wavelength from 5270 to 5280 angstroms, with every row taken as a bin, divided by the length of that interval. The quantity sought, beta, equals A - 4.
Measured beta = 5.9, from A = 9.9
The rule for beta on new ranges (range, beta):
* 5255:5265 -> 5.7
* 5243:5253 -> 5.3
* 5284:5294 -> 7.8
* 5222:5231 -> 5.0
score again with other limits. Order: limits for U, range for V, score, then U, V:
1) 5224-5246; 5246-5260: 0.4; 8.5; 9.2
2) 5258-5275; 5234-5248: -0.4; 7.3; 8.7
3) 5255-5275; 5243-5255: -0.6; 7.3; 9.0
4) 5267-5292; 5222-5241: -0.3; 7.3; 8.6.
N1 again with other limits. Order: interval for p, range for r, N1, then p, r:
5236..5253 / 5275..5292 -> 13.1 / 174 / 181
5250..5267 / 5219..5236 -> 12.9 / 168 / 166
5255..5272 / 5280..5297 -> 12.2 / 149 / 185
